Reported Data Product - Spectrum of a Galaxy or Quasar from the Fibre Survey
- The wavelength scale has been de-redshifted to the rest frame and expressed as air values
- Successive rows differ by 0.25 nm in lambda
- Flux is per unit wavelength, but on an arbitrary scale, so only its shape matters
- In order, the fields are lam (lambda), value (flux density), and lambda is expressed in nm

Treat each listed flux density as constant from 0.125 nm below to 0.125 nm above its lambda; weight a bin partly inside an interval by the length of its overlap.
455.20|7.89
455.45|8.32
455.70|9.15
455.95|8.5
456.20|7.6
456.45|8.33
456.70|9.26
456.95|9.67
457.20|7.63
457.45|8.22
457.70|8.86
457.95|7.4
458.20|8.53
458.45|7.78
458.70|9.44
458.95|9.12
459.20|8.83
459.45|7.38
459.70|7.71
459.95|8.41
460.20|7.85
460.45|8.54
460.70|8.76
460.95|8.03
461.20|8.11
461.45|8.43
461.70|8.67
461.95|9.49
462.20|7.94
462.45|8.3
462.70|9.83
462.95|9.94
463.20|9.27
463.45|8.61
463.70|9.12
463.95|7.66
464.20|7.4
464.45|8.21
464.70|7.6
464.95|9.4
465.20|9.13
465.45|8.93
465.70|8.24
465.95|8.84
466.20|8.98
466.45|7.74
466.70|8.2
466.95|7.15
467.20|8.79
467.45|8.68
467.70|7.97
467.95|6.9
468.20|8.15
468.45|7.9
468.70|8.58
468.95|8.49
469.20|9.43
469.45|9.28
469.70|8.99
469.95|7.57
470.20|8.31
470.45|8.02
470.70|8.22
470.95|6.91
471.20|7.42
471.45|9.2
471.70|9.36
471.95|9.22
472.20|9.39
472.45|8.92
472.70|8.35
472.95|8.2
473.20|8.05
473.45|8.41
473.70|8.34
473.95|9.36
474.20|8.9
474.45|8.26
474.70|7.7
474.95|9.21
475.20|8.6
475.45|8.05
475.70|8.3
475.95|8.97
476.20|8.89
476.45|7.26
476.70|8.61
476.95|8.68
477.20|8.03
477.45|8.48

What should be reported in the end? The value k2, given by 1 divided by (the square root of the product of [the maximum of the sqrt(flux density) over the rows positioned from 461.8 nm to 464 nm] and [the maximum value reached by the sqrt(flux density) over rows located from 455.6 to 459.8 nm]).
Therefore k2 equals 0.319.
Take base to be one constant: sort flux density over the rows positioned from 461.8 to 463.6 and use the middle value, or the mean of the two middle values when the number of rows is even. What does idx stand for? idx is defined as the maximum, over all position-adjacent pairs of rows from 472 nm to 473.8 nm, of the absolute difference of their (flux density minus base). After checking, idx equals 0.6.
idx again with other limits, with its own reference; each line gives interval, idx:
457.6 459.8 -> 1.7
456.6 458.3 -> 2.0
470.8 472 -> 1.8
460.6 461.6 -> 0.7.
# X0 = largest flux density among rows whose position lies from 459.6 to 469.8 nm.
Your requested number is 9.94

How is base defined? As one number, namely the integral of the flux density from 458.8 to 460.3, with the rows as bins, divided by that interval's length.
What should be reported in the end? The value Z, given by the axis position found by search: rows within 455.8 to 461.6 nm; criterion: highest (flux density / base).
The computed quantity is 456.95 nm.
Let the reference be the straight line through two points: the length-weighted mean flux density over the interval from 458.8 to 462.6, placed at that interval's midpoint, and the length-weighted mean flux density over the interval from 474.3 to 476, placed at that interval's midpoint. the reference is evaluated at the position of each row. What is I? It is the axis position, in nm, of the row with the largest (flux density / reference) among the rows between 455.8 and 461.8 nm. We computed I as 456.95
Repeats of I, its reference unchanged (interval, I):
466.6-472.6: 469.20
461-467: 462.95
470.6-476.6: 472.20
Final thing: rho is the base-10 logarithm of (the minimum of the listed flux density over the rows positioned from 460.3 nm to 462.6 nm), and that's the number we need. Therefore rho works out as 0.900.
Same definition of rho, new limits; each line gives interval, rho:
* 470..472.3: 0.839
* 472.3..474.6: 0.906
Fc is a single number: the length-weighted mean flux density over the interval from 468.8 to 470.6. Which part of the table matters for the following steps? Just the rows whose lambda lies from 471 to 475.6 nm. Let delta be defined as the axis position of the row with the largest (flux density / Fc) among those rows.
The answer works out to 472.20 nm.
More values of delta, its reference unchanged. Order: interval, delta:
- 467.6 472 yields 469.20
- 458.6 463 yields 462.95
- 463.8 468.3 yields 464.95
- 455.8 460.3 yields 456.95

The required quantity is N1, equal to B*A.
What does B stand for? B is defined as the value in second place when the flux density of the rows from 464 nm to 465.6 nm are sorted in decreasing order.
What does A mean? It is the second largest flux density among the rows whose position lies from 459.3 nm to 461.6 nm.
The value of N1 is 78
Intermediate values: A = 8.54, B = 9.13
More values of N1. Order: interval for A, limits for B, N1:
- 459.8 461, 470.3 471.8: 79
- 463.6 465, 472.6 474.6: 81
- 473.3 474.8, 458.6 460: 81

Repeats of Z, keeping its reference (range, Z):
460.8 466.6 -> 462.95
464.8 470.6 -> 469.20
